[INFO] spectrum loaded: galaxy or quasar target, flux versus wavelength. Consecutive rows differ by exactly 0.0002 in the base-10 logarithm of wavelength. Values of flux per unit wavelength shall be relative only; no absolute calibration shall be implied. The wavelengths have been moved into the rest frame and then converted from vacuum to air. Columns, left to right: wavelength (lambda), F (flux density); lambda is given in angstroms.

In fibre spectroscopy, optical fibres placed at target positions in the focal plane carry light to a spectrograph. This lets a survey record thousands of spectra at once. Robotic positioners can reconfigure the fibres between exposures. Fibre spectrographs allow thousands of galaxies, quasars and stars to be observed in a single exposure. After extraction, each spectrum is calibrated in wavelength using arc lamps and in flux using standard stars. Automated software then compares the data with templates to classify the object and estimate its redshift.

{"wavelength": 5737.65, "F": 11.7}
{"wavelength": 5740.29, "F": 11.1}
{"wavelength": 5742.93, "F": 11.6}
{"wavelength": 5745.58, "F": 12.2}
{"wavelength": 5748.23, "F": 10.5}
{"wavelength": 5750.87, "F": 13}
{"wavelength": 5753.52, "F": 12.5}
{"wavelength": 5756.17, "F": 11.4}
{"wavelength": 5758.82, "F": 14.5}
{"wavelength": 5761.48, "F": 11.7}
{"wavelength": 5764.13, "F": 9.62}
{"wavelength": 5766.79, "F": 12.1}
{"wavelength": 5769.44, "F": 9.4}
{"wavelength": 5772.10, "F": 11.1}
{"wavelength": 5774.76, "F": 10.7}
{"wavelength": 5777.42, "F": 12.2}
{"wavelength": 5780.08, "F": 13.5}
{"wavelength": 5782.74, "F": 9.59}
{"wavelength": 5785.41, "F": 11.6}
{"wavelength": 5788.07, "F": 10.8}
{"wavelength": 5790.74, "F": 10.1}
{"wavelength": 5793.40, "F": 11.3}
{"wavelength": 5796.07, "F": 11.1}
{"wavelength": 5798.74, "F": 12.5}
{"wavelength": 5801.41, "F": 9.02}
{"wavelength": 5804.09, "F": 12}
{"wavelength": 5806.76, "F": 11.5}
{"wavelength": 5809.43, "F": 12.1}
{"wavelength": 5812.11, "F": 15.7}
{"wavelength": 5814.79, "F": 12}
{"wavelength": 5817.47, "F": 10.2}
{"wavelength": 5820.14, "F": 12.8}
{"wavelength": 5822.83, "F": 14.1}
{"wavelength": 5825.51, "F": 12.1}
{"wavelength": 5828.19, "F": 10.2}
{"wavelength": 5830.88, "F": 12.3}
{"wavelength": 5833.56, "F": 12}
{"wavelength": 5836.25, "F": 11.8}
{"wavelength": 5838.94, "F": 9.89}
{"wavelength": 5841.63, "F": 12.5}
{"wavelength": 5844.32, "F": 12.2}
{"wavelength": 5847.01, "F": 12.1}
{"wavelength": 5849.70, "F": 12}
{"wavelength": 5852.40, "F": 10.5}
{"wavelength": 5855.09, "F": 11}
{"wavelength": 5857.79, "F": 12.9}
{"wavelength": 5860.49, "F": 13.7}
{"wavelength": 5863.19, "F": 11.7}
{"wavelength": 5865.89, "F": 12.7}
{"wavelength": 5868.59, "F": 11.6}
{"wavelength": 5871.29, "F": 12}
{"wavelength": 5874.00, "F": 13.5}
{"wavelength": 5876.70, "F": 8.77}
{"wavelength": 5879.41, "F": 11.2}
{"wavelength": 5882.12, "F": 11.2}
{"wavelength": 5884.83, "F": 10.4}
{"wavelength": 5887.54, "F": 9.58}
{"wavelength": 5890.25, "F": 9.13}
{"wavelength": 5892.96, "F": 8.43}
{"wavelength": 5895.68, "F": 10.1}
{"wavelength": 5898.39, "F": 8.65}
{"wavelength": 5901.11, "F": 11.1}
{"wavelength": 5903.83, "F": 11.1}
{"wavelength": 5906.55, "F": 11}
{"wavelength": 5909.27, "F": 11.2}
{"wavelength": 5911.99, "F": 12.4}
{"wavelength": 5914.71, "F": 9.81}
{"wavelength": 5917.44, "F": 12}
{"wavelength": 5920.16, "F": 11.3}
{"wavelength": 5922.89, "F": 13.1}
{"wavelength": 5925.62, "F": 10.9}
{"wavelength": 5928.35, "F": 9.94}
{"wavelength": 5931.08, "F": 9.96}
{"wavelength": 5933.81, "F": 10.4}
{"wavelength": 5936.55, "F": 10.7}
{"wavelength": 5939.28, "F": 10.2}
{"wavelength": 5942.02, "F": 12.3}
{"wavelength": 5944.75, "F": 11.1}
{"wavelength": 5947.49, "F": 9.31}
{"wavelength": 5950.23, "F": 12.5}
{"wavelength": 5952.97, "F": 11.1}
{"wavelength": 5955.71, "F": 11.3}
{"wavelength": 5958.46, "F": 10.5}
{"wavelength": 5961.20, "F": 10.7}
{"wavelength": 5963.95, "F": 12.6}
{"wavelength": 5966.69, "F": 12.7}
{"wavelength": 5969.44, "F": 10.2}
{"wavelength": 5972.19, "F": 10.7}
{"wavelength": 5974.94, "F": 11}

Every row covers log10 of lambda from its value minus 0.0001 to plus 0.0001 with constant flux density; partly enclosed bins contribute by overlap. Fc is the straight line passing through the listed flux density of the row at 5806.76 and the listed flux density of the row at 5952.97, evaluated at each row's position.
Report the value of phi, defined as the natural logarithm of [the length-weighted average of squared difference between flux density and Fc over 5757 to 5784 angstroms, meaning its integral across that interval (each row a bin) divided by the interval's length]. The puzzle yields 0.95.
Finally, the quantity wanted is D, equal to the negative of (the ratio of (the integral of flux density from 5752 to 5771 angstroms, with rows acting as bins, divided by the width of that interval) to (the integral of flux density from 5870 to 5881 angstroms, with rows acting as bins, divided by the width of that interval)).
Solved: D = -1.02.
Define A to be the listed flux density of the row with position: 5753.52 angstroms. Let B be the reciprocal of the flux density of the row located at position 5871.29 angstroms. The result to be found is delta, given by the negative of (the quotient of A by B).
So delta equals -150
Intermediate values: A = 12.5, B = 0.083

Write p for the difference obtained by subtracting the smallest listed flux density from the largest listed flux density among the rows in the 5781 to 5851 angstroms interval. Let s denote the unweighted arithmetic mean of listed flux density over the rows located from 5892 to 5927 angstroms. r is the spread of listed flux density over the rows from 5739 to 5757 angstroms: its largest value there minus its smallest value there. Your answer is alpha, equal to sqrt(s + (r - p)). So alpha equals 2.6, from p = 6.68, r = 2.5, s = 10.9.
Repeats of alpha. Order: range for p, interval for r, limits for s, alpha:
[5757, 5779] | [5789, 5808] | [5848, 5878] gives 3.2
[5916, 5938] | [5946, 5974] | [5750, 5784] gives 3.4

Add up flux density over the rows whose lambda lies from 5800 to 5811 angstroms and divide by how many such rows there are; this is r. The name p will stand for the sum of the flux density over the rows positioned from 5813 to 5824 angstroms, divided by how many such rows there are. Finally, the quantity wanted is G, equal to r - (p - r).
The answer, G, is 10.0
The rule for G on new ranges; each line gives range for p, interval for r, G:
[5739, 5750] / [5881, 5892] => 8.8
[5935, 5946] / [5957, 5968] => 12.2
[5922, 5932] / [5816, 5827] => 13.6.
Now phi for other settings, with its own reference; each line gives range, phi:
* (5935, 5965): -0.06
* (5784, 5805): 0.28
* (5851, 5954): 0.55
